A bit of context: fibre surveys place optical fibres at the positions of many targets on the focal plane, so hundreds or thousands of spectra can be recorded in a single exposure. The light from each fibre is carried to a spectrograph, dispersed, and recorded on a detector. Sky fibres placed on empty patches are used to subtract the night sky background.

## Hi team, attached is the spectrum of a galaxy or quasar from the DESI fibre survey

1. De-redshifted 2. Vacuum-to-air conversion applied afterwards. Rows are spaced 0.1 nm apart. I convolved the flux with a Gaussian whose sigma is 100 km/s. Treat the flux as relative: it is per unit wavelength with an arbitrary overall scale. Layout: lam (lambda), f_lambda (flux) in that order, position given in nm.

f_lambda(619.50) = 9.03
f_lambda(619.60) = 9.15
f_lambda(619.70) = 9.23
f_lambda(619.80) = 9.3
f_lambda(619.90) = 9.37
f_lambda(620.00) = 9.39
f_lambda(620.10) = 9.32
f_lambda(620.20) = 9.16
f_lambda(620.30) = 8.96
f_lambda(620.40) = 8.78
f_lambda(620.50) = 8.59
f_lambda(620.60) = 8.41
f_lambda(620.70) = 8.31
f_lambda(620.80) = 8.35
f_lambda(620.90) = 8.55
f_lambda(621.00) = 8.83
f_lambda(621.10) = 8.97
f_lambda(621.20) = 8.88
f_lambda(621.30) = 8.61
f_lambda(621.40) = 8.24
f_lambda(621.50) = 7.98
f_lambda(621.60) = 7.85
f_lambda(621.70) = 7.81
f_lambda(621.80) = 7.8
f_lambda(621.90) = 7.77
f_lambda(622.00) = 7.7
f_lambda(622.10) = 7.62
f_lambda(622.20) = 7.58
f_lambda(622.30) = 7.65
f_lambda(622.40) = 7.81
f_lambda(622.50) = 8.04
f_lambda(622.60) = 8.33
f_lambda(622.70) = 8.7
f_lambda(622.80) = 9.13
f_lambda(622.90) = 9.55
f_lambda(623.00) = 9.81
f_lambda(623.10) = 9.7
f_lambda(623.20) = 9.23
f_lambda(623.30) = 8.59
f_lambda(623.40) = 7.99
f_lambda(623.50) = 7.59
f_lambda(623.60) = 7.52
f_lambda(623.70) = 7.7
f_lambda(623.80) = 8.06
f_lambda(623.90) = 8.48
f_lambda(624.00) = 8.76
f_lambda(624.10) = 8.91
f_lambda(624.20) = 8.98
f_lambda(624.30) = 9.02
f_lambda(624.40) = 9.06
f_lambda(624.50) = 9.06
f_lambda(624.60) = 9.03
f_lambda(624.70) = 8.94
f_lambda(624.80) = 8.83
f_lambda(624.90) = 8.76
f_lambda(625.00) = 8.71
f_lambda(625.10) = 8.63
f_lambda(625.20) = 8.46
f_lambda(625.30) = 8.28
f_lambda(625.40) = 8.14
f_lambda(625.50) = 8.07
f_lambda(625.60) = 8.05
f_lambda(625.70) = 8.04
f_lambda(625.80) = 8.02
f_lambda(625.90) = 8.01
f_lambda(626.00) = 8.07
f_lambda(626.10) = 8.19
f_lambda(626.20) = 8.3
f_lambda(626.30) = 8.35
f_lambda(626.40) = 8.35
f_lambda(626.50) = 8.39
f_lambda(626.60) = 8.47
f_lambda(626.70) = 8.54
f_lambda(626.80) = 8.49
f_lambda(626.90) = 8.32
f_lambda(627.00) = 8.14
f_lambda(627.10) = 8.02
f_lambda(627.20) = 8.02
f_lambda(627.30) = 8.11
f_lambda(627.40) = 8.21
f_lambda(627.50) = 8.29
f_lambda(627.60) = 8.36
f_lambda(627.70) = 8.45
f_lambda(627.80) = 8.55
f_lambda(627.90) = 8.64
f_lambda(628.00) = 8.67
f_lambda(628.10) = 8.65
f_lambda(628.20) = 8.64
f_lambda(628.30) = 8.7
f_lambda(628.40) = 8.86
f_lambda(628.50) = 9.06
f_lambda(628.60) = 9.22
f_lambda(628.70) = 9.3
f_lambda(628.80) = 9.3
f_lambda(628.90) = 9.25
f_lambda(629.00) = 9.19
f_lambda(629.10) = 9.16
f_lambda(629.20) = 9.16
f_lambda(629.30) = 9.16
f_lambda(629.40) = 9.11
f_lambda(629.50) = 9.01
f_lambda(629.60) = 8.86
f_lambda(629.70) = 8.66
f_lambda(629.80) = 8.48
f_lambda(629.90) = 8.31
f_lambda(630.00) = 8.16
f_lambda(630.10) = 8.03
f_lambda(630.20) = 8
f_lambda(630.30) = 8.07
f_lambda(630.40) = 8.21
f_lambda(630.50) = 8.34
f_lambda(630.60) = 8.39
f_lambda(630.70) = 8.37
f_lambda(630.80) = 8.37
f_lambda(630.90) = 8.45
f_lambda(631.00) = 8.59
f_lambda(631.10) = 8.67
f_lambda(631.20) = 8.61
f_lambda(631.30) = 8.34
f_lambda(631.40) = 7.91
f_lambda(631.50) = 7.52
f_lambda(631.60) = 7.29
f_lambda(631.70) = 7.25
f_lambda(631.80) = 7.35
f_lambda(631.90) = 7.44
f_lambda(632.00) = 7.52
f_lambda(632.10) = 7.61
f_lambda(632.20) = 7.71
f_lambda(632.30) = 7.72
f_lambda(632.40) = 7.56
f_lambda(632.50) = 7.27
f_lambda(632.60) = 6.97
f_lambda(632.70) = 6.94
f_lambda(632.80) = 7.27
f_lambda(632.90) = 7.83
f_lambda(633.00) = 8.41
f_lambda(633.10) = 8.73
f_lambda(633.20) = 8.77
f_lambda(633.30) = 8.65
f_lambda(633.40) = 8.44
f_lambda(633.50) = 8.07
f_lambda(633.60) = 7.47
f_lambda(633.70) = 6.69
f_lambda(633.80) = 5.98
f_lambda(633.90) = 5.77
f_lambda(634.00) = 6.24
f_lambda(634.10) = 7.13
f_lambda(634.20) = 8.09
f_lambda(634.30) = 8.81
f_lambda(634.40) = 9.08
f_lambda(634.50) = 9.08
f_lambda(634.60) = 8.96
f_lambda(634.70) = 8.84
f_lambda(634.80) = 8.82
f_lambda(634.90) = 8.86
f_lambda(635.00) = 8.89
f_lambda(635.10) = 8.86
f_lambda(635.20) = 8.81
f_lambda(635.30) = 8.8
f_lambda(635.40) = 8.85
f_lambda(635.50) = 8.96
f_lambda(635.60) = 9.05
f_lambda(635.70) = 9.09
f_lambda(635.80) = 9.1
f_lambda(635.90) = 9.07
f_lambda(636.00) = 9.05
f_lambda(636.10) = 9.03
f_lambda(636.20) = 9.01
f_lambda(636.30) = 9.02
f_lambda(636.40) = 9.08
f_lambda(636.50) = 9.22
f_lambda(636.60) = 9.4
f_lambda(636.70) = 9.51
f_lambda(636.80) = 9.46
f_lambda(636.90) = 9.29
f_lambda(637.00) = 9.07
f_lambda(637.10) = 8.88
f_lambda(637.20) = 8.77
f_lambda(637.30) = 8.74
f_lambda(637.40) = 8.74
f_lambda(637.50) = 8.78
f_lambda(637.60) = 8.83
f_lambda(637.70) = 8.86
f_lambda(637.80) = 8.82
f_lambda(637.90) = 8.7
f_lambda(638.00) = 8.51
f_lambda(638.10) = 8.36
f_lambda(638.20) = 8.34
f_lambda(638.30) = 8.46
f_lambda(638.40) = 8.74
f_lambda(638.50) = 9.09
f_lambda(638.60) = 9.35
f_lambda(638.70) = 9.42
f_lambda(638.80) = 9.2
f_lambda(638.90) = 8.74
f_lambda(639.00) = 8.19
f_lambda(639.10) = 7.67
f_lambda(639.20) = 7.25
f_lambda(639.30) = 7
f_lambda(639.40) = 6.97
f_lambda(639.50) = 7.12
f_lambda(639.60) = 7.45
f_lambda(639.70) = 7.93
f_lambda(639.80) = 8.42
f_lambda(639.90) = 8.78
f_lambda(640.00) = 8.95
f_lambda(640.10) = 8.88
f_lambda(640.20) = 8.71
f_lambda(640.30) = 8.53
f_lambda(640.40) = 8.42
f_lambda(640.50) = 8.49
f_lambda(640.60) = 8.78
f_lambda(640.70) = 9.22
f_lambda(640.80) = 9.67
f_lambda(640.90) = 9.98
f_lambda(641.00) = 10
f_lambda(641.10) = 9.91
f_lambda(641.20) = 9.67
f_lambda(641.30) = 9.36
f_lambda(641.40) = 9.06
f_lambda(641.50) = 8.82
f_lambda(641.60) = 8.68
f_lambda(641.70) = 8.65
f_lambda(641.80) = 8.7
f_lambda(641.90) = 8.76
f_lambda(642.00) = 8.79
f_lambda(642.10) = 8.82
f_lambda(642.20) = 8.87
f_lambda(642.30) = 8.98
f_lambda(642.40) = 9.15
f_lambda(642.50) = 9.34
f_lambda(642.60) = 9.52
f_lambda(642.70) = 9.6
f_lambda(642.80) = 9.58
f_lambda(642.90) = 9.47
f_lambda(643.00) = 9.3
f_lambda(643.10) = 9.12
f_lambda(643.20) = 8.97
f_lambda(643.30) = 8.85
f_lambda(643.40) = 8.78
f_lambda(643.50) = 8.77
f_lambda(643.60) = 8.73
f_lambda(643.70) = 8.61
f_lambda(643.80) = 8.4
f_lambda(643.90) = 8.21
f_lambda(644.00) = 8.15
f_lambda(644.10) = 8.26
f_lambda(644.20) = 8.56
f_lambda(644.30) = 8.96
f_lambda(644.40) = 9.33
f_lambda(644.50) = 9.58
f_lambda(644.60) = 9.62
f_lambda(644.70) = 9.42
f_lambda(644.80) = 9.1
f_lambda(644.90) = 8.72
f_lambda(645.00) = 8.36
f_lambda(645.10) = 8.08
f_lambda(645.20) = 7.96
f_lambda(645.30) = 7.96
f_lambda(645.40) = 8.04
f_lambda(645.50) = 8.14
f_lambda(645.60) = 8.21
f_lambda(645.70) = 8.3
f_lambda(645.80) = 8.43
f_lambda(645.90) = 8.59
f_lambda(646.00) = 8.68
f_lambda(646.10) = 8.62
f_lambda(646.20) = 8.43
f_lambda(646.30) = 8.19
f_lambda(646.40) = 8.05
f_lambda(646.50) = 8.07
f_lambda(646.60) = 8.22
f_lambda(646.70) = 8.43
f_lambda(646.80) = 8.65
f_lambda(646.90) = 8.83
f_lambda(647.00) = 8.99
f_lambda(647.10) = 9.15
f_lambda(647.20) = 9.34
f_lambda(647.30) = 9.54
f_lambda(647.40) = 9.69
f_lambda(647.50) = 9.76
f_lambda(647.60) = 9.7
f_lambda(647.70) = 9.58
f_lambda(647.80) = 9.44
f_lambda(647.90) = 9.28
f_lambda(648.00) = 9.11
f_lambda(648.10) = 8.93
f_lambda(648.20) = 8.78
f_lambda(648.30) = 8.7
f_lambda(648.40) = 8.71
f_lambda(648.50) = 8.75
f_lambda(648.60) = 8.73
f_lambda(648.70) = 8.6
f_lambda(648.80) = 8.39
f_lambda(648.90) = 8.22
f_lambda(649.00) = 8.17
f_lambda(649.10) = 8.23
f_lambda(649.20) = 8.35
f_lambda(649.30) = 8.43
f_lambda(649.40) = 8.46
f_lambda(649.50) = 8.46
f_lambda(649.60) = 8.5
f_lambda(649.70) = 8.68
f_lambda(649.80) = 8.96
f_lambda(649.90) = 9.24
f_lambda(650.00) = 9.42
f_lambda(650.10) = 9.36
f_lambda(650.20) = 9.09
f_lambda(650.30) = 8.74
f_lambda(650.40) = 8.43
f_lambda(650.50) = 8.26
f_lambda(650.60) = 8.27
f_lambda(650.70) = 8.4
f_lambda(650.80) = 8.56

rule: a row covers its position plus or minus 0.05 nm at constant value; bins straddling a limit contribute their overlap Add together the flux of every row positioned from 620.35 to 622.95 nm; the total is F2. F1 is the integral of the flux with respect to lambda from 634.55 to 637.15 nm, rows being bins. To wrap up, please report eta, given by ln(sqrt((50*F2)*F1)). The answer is 6.2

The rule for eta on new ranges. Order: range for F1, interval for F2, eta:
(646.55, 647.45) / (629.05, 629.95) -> 5.2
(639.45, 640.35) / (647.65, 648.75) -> 5.3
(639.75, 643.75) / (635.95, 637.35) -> 6.2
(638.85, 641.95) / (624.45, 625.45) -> 5.8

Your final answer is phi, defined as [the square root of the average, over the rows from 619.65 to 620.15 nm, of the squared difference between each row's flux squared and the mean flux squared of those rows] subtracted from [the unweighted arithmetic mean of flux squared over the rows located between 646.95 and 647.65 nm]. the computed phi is 88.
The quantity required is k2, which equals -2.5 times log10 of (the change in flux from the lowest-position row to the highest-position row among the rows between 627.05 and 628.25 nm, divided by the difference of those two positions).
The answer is 0.62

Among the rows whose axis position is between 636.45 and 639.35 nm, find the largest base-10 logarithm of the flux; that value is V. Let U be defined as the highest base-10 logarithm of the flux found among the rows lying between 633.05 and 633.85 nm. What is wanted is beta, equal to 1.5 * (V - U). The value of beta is 0.05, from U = 0.94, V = 0.98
